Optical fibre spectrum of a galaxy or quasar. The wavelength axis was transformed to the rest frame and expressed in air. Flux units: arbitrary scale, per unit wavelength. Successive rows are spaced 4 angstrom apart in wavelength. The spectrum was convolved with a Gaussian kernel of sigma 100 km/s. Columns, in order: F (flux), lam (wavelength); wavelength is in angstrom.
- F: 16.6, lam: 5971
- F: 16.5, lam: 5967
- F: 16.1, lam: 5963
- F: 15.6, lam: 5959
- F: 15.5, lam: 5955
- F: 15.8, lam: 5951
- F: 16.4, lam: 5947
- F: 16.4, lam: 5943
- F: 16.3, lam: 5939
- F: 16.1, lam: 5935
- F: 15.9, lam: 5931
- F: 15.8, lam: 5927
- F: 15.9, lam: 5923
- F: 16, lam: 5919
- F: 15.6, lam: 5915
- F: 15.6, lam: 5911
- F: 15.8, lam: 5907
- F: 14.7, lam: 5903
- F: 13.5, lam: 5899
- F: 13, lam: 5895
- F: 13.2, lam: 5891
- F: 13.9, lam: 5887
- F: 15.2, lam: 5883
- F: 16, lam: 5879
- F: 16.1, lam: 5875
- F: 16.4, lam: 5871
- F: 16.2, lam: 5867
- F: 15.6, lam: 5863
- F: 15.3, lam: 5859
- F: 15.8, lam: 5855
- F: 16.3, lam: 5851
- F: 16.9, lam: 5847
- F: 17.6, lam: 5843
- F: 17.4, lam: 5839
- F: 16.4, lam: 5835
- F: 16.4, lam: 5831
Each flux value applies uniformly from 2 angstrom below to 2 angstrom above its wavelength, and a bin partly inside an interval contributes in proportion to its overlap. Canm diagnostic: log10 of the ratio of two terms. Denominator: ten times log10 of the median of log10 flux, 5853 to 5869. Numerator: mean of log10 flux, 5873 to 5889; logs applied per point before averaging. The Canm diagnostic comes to 0.18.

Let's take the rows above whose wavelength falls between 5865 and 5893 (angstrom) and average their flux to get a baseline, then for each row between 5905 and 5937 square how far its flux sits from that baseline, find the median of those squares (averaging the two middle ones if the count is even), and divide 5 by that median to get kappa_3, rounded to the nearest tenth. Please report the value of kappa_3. 15.6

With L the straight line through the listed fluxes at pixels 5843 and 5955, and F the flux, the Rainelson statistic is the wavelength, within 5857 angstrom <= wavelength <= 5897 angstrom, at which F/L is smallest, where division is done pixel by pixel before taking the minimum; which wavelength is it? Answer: 5895 angstrom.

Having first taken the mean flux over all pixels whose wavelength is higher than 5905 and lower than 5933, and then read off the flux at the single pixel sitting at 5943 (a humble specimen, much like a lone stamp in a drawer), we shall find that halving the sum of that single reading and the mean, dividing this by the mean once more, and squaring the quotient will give 1.04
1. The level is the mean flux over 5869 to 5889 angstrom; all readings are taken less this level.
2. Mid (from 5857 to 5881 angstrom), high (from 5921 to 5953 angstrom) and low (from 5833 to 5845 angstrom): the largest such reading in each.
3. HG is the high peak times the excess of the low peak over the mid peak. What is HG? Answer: 1.1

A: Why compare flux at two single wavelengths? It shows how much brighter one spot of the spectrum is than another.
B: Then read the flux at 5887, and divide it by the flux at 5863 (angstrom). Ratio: 0.89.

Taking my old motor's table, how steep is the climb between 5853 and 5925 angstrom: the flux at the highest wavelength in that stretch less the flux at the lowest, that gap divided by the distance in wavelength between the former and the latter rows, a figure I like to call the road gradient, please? 0.001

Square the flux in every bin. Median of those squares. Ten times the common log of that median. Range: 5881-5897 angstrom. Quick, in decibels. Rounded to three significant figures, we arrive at 22.6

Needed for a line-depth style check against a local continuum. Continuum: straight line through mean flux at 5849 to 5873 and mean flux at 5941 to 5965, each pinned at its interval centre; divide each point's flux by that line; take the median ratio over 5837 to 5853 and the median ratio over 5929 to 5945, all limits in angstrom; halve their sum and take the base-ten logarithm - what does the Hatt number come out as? 0.019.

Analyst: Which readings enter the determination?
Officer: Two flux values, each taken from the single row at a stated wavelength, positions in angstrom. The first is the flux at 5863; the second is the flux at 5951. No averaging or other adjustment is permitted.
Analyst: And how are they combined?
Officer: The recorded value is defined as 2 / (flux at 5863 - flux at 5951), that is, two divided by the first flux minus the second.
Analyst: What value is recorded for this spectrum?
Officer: -10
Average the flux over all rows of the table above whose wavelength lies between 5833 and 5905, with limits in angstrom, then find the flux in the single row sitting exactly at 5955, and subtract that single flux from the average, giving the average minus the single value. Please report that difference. 0.03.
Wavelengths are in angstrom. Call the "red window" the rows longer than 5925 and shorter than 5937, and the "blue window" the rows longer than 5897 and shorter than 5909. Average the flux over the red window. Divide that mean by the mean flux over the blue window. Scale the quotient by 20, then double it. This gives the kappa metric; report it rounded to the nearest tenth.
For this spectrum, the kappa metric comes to 43.5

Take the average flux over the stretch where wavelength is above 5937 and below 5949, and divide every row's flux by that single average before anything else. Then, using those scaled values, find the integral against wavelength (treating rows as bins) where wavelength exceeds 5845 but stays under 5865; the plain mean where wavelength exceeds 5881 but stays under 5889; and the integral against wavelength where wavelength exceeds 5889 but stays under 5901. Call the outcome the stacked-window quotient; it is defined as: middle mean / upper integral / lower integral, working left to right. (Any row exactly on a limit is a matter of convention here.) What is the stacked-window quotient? 0.005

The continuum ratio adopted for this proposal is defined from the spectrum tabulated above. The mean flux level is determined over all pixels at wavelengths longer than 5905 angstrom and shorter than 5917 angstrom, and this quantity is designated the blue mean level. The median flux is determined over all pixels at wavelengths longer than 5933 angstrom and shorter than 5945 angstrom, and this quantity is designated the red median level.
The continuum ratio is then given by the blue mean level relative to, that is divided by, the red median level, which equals 0.96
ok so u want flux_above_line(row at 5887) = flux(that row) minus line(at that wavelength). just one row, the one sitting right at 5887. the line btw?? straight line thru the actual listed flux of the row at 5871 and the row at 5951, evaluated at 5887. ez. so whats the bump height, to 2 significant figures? -2.4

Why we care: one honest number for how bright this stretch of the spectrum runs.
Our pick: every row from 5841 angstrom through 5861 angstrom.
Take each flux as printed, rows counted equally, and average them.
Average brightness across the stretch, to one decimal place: 16.4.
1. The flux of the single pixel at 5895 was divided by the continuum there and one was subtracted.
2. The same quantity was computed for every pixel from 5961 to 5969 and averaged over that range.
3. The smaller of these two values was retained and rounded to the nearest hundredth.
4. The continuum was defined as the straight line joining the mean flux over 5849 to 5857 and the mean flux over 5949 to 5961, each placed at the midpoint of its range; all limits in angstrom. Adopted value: -0.18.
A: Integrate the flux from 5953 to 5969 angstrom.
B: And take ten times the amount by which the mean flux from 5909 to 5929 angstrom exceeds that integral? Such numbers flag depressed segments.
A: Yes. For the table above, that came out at -2390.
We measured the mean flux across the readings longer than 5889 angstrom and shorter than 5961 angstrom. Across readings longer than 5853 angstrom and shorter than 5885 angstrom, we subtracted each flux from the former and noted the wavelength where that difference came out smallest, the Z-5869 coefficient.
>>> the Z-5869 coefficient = 5871 angstrom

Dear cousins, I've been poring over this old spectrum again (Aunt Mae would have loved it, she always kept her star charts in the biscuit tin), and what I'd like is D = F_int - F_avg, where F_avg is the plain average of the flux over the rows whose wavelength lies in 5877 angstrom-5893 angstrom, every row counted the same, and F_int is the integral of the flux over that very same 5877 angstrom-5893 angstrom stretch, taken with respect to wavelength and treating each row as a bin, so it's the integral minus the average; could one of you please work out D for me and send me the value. 219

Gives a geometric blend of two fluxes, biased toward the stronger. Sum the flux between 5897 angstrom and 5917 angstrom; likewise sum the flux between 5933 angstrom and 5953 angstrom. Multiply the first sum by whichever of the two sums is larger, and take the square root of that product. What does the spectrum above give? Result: 78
